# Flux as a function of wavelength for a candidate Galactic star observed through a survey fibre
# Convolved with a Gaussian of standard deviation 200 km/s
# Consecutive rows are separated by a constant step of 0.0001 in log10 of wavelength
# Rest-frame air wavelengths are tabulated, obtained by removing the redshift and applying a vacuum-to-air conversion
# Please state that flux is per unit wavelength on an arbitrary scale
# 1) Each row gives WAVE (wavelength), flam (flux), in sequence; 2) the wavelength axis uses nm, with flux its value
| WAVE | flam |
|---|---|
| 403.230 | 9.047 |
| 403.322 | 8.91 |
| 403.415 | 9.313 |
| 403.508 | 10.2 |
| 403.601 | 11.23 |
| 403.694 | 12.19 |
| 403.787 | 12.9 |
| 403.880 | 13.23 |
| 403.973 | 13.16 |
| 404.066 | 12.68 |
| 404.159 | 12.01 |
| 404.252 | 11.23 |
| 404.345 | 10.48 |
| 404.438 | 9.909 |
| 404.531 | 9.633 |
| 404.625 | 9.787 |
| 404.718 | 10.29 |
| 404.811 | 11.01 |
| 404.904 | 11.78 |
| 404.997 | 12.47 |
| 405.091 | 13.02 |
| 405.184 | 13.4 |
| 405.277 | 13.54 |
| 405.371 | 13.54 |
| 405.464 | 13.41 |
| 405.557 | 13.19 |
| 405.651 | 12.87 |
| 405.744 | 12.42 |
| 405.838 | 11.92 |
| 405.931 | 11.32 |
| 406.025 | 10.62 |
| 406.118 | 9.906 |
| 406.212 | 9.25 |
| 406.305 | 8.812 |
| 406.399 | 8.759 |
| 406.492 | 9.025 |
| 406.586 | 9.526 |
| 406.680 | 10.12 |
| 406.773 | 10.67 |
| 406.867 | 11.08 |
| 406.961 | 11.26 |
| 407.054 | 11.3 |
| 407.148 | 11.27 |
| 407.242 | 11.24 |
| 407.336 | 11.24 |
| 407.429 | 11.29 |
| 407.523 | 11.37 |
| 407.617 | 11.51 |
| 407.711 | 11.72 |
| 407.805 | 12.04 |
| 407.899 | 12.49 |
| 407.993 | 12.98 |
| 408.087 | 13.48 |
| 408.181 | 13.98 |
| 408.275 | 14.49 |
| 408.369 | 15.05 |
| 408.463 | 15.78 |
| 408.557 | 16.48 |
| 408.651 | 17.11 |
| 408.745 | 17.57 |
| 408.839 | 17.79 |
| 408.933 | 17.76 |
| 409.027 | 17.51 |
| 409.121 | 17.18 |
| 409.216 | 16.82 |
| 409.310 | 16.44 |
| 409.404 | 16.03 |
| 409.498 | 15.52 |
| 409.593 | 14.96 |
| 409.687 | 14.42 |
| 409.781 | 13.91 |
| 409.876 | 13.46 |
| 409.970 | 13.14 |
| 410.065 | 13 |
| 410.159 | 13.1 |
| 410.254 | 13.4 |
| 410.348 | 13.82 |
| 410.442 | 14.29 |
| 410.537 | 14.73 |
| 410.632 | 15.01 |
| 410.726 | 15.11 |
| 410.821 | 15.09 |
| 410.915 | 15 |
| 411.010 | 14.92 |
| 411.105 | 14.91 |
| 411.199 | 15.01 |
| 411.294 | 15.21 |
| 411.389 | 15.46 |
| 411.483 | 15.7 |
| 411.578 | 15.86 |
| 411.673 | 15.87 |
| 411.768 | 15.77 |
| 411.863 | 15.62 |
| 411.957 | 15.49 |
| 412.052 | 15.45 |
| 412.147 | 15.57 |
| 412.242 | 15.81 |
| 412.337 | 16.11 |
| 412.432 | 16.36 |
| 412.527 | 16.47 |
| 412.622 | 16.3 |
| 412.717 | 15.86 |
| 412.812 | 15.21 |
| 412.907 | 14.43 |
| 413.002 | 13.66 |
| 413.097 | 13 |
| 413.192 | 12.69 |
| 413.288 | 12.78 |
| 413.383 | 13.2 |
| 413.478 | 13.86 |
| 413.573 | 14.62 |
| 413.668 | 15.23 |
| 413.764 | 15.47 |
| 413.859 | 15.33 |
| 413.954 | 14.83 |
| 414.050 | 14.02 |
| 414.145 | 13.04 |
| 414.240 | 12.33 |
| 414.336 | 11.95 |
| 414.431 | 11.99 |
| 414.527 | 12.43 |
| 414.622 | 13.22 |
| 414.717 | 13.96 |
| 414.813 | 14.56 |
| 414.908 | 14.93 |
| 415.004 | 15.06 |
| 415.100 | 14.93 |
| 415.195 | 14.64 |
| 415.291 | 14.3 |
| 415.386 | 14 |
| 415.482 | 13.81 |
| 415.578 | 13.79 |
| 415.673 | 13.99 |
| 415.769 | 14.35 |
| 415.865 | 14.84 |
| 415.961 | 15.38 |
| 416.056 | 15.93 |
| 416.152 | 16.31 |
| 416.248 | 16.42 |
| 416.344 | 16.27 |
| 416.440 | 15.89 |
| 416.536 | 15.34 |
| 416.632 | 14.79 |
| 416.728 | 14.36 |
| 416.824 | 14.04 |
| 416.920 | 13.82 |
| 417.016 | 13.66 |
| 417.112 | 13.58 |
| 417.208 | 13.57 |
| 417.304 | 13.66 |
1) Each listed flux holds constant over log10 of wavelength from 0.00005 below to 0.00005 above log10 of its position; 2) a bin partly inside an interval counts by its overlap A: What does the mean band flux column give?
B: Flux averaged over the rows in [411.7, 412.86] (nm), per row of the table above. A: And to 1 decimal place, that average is 15.8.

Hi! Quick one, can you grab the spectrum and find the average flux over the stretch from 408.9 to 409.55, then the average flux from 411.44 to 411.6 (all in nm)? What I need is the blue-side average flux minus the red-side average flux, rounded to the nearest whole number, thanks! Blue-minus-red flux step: 1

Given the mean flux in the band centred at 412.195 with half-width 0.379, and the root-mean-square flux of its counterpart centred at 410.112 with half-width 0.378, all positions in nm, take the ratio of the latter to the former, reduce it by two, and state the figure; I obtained -1.15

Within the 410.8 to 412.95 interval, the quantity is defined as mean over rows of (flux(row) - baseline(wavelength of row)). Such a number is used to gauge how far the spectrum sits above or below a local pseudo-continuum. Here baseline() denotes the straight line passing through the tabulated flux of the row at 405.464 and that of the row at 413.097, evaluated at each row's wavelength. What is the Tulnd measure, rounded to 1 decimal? 2.5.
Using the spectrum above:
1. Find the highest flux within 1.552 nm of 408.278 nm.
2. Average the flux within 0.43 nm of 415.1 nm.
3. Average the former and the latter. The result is 16.1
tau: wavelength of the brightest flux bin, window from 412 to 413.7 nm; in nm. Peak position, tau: 412.527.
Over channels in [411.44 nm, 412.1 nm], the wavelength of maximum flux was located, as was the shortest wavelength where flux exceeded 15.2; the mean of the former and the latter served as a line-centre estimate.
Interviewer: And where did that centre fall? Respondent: 411.58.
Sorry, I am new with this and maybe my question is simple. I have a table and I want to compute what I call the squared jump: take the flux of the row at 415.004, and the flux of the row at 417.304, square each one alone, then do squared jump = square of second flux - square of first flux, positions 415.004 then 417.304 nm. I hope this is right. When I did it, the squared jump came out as -40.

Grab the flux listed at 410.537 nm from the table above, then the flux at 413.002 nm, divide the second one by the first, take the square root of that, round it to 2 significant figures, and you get 0.96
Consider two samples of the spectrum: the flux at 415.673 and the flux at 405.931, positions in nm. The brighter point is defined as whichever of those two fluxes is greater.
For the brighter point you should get 14.0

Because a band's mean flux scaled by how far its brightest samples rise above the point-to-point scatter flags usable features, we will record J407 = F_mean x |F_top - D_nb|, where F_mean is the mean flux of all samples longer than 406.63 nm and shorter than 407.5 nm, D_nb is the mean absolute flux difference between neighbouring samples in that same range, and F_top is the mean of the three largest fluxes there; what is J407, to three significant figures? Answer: 123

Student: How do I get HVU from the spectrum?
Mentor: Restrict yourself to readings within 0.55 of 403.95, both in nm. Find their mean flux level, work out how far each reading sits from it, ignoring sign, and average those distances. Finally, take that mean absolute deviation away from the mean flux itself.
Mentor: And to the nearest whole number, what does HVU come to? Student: 10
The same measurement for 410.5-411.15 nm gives 15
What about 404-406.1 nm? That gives 11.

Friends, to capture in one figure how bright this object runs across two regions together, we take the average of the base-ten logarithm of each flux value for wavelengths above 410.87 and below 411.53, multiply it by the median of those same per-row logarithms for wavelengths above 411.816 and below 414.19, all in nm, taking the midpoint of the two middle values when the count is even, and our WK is 1.40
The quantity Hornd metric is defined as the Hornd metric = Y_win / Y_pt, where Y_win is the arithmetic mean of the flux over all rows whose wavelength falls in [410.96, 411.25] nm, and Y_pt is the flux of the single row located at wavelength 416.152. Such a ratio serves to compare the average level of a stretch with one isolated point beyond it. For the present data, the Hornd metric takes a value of 0.92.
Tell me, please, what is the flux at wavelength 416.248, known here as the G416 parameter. 16.42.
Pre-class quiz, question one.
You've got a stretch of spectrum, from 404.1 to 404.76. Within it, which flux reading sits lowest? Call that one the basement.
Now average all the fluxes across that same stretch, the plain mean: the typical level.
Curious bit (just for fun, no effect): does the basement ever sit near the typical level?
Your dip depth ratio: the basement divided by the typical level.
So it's 0.92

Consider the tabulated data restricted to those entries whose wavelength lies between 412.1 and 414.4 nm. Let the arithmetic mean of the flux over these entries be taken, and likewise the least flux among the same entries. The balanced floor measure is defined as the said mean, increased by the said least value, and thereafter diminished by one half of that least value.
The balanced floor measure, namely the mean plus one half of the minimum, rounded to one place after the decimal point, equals 20.5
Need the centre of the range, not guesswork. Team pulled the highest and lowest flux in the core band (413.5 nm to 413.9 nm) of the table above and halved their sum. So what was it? 15.0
